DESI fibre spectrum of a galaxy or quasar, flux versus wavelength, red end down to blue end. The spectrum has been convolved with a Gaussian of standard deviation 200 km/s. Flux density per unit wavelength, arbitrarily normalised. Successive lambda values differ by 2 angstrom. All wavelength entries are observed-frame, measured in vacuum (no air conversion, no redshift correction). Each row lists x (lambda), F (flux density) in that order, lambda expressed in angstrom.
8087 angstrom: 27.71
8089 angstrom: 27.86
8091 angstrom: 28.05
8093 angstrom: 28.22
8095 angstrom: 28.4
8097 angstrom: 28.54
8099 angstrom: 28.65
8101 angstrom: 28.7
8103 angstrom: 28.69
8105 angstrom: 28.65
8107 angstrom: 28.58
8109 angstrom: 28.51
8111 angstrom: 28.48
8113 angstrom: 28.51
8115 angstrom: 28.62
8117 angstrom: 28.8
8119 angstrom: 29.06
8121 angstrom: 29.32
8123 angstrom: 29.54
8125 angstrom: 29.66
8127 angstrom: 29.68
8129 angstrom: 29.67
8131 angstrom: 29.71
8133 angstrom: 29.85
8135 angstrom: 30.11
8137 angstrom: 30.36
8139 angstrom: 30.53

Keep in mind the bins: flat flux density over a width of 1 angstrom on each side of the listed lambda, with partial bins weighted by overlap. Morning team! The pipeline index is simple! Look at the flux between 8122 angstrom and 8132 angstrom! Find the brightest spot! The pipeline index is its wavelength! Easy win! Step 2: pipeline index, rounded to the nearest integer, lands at 8131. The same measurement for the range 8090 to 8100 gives 8099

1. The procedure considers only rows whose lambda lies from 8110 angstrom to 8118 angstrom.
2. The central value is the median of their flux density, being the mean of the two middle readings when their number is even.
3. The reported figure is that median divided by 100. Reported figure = 0.286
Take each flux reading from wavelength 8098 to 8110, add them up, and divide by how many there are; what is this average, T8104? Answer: 28.6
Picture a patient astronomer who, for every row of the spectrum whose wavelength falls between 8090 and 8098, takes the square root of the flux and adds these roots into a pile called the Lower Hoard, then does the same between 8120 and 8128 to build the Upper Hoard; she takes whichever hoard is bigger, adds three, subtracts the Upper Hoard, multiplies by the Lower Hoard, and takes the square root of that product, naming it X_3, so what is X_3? 7.99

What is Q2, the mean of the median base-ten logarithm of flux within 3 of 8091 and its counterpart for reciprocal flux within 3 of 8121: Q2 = 0.741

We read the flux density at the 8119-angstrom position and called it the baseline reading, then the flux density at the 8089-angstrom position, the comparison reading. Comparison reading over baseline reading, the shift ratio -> 0.959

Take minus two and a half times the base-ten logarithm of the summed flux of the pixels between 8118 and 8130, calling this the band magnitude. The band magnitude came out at -5.62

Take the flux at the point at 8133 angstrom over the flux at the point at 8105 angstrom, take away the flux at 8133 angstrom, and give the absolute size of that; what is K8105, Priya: 28.8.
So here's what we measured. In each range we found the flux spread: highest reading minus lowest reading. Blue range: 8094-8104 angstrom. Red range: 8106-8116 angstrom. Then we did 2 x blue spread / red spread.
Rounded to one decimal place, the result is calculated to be 4.3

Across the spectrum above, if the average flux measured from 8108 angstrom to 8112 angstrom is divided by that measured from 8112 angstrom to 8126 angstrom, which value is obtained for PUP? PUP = 0.980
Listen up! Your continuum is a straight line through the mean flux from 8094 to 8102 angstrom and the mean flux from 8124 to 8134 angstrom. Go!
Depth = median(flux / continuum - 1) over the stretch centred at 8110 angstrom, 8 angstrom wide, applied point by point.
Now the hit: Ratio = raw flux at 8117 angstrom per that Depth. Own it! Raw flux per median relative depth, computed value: -1609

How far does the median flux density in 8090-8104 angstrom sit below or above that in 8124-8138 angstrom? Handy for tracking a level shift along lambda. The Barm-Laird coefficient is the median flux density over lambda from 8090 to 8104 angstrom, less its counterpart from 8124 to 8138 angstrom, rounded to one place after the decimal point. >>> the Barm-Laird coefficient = -1.2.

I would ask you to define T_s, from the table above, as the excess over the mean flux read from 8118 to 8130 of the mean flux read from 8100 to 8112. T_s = -0.9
